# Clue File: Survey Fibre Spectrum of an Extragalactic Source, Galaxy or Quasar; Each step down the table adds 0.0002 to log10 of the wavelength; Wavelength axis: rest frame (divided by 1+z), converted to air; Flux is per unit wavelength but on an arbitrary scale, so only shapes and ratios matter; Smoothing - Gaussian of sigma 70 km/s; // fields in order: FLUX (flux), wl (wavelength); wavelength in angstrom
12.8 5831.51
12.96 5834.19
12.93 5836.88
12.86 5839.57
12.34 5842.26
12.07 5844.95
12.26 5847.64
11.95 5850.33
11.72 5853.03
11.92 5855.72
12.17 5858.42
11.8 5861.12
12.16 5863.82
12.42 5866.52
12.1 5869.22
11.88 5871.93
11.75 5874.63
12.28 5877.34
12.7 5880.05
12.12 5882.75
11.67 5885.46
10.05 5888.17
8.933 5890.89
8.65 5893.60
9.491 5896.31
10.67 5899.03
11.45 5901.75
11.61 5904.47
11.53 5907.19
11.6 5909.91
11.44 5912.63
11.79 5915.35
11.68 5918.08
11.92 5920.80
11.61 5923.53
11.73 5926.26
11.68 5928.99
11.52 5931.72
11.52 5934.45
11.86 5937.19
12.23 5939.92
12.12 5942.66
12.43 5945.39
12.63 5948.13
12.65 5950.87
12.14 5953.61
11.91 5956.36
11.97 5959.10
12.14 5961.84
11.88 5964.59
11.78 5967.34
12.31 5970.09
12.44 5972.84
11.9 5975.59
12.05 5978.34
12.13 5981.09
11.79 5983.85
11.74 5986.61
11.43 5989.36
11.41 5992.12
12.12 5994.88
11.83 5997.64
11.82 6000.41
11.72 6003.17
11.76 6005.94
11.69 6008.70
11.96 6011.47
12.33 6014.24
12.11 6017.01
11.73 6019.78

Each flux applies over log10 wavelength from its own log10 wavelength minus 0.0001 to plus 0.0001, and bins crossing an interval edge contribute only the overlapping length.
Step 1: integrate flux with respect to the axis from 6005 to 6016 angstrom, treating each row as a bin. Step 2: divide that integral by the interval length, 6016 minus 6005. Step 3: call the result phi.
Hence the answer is 12.0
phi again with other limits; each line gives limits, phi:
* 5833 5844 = 12.7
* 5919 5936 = 11.7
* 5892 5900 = 9.5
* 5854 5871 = 12.1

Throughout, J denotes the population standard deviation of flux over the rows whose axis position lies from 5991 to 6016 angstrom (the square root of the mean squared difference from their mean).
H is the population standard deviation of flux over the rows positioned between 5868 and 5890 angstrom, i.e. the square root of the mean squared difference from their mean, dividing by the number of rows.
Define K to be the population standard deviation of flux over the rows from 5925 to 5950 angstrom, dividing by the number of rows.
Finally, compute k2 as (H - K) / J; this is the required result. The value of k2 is 1.4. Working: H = 0.73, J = 0.250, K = 0.38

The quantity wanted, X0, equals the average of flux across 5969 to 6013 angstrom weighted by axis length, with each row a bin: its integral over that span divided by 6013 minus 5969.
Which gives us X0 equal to 11.88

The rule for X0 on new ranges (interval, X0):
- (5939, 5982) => 12.17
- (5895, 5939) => 11.45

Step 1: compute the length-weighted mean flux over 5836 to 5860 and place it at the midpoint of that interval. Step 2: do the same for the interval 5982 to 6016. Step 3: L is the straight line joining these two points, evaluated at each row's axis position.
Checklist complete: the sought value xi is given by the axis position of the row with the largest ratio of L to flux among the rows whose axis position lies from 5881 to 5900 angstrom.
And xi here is 5893.60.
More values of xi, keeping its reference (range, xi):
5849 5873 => 5853.03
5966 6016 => 5992.12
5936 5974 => 5937.19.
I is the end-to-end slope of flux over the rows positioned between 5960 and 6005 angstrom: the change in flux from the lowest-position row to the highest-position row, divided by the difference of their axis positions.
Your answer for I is -0.010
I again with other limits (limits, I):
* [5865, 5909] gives -0.022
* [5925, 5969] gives 0.001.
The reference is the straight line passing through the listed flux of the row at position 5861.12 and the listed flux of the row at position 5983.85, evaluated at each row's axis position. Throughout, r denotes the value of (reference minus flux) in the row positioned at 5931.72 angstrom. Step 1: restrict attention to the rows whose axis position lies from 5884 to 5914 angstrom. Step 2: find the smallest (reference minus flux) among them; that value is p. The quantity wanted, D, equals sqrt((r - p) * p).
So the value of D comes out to 0.14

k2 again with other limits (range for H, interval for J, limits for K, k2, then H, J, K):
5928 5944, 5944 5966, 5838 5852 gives -0.1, 0.28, 0.292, 0.31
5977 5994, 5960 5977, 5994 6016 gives 0.3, 0.27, 0.241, 0.21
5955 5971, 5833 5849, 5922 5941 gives -0.2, 0.18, 0.357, 0.23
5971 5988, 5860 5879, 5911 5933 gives 0.4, 0.24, 0.235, 0.14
